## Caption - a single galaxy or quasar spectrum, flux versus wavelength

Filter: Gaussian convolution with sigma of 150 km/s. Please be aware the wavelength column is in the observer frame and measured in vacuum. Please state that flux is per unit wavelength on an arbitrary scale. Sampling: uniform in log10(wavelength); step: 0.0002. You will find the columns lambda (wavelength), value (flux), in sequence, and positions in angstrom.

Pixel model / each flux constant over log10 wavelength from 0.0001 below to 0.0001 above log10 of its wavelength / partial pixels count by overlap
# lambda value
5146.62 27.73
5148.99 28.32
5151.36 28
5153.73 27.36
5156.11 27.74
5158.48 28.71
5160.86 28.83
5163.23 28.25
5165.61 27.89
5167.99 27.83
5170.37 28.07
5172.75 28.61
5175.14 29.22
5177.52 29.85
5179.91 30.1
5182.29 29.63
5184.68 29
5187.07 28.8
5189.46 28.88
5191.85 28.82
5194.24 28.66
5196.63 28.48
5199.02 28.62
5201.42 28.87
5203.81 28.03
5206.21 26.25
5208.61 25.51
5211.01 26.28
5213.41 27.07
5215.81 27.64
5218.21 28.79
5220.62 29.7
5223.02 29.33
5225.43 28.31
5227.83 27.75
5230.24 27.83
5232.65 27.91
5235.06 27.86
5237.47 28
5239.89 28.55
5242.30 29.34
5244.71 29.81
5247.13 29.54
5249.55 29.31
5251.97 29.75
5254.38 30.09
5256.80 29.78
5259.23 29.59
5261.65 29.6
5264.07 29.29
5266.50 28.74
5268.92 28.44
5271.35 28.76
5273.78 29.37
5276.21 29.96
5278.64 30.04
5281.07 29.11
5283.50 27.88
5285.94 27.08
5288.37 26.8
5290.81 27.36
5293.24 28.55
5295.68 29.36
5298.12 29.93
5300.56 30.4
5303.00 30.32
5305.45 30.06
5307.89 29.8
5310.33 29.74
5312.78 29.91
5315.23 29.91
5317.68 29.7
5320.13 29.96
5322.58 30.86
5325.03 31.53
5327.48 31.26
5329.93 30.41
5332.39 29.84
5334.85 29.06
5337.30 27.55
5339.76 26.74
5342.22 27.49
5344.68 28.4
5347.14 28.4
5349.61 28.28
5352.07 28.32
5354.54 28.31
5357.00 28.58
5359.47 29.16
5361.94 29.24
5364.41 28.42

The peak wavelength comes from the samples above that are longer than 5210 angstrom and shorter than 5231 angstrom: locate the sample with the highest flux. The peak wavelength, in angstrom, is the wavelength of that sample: 5220.62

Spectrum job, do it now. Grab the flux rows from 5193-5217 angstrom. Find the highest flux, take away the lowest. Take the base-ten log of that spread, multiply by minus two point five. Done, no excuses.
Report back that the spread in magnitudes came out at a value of -1.32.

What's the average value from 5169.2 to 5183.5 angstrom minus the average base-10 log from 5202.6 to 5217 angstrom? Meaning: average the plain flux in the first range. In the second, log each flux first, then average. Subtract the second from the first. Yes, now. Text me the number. 27.8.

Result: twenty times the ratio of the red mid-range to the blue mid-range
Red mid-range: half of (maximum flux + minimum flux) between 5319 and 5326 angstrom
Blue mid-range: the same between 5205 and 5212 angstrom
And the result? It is 23.7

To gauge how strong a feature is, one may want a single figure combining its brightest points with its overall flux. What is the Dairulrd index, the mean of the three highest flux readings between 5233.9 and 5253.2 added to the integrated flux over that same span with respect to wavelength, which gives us 590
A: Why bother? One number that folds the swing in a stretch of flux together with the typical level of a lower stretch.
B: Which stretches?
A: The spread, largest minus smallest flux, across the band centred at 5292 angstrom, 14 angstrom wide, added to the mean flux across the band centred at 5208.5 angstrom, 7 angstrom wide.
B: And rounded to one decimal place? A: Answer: 29.1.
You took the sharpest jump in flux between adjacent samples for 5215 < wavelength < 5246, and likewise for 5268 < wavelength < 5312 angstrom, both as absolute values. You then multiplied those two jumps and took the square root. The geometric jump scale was 1.19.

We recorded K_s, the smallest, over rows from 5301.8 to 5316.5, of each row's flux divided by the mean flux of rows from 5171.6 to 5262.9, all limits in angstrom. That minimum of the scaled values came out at 1.04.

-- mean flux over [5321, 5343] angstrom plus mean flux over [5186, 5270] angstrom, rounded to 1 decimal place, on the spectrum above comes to 58.0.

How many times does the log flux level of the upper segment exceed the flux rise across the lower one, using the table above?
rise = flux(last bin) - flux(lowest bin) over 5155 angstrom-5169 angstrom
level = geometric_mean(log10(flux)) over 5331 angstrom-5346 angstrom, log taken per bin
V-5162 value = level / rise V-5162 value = 16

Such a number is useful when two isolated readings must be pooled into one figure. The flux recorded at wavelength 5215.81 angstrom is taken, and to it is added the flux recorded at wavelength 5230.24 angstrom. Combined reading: 55.5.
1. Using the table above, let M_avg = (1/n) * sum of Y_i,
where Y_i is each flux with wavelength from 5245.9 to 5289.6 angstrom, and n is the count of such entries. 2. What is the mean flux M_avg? 29.1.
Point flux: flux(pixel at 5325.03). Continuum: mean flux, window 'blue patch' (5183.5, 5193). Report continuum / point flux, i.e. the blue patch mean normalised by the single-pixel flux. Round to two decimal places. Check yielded 0.92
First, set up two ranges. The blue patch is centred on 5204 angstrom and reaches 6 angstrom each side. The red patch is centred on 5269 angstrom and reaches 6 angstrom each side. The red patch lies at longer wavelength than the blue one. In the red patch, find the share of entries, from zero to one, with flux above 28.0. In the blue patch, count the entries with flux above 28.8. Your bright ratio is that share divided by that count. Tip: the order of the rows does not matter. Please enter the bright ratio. 1.0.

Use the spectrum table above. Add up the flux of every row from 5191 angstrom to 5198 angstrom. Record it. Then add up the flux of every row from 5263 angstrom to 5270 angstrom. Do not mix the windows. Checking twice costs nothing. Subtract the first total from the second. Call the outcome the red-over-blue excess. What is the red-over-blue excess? 1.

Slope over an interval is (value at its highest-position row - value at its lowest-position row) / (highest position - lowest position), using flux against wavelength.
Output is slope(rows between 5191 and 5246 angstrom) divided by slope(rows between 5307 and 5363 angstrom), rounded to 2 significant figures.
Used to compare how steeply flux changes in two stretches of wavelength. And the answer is -1.8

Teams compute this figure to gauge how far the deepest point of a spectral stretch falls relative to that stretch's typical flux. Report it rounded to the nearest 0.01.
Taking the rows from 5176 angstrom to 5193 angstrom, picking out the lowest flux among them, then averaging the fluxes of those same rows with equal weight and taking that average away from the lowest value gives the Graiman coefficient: -0.50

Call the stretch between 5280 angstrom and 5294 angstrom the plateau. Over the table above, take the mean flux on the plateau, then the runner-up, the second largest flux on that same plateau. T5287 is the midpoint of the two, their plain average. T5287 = 28.2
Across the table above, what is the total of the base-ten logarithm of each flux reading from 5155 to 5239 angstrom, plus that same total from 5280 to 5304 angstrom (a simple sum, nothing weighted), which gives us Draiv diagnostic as 65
